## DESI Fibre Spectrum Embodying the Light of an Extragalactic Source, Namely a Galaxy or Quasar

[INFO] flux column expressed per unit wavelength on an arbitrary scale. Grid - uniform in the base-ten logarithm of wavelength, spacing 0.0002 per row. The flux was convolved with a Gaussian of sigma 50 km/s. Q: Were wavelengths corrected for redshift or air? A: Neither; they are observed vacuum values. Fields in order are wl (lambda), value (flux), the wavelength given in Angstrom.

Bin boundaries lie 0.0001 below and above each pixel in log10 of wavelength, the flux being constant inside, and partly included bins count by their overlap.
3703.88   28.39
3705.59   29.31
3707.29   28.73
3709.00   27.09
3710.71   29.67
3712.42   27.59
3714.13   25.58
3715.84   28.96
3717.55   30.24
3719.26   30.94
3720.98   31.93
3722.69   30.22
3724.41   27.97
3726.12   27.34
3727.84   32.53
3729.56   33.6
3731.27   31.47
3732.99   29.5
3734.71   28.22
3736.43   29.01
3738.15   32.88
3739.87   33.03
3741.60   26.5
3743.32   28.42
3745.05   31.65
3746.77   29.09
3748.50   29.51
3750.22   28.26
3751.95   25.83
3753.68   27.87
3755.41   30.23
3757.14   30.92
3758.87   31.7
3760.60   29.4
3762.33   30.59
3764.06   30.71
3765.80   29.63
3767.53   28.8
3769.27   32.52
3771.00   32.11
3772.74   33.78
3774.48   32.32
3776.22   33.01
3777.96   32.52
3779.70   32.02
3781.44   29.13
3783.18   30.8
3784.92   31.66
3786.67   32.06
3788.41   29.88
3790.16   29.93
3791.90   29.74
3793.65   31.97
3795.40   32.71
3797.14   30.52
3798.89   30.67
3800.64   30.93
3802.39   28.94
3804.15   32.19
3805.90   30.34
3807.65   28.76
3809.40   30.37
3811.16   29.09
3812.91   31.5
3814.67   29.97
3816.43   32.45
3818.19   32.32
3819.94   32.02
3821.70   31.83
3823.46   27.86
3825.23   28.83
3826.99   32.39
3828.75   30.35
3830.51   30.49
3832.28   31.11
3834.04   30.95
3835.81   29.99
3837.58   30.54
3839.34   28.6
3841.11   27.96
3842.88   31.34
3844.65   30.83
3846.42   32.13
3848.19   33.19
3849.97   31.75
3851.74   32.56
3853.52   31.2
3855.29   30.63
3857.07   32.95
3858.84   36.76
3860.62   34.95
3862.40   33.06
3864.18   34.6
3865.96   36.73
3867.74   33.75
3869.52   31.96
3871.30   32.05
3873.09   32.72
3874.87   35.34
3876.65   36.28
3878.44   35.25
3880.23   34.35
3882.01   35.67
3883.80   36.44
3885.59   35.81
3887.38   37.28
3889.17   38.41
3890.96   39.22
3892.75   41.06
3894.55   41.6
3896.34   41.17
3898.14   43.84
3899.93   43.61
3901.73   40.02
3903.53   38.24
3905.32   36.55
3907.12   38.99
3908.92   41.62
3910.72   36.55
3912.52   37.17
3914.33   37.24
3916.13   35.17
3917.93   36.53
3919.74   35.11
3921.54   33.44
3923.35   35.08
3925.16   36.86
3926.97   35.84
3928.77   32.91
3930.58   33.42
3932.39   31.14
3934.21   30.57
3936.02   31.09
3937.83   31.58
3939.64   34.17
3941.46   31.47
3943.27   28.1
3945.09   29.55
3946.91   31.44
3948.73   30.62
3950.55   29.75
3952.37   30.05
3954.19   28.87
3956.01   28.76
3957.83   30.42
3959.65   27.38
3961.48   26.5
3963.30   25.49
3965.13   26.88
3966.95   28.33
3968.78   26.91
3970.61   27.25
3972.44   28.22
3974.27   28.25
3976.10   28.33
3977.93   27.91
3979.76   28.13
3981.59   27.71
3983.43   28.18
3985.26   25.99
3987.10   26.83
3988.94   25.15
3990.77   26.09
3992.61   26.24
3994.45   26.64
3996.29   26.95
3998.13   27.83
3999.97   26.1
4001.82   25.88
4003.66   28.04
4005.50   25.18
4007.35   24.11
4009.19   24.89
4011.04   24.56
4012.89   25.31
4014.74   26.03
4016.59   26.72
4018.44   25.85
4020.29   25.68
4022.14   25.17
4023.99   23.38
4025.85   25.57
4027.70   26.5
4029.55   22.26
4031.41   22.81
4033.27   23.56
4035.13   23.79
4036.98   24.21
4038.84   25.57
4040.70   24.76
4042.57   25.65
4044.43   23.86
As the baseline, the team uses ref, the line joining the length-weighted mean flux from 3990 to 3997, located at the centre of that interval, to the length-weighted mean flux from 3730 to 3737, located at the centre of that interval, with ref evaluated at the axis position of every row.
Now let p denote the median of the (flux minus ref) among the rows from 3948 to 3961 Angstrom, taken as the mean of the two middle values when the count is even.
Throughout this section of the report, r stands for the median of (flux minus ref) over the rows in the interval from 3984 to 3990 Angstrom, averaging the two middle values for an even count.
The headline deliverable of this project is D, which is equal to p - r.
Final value 3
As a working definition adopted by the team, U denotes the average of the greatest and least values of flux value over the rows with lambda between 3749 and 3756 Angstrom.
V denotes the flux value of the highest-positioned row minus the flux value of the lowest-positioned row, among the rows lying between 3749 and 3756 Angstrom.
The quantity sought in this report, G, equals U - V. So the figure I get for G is 26.1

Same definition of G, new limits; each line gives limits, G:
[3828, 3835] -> 30.1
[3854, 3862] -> 29.4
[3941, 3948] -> 29.8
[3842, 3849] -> 30.2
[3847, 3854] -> 34.2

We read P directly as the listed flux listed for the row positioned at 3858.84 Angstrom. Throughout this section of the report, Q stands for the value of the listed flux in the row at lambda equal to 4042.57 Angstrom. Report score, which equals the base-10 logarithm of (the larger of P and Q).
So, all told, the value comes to 1.57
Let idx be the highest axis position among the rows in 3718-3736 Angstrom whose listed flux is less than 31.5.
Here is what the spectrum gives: 3734.71 Angstrom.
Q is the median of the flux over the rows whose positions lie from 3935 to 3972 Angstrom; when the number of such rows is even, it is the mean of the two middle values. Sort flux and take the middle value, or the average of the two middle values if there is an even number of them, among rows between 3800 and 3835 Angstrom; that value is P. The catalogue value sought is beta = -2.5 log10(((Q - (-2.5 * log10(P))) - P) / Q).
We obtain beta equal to 2.80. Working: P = 30.7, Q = 29.2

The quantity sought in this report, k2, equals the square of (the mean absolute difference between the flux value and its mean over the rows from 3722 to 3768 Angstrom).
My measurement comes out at 2.61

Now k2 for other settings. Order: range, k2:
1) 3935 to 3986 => 2.43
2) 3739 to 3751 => 2.66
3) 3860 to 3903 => 8.16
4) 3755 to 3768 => 0.54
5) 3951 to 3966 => 2.19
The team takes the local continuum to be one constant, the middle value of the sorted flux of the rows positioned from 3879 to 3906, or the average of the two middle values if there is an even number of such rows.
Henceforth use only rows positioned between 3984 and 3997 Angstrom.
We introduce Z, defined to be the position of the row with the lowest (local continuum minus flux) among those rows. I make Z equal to 3996.29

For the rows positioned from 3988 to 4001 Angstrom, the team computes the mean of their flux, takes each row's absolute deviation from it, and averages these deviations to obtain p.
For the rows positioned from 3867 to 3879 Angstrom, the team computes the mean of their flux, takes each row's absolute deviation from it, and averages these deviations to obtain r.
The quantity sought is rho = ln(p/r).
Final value -0.9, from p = 0.61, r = 1.47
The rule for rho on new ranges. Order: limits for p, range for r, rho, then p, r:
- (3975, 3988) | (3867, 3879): -0.8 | 0.67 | 1.47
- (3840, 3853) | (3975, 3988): 0.5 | 1.16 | 0.67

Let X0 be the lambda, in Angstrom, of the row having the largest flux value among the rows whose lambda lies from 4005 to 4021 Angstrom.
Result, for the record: 4016.59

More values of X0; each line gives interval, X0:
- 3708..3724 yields 3720.98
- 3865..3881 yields 3865.96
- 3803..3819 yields 3816.43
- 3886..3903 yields 3898.14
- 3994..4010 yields 4003.66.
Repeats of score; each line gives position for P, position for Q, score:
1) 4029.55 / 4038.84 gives 1.41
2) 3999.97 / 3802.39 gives 1.46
